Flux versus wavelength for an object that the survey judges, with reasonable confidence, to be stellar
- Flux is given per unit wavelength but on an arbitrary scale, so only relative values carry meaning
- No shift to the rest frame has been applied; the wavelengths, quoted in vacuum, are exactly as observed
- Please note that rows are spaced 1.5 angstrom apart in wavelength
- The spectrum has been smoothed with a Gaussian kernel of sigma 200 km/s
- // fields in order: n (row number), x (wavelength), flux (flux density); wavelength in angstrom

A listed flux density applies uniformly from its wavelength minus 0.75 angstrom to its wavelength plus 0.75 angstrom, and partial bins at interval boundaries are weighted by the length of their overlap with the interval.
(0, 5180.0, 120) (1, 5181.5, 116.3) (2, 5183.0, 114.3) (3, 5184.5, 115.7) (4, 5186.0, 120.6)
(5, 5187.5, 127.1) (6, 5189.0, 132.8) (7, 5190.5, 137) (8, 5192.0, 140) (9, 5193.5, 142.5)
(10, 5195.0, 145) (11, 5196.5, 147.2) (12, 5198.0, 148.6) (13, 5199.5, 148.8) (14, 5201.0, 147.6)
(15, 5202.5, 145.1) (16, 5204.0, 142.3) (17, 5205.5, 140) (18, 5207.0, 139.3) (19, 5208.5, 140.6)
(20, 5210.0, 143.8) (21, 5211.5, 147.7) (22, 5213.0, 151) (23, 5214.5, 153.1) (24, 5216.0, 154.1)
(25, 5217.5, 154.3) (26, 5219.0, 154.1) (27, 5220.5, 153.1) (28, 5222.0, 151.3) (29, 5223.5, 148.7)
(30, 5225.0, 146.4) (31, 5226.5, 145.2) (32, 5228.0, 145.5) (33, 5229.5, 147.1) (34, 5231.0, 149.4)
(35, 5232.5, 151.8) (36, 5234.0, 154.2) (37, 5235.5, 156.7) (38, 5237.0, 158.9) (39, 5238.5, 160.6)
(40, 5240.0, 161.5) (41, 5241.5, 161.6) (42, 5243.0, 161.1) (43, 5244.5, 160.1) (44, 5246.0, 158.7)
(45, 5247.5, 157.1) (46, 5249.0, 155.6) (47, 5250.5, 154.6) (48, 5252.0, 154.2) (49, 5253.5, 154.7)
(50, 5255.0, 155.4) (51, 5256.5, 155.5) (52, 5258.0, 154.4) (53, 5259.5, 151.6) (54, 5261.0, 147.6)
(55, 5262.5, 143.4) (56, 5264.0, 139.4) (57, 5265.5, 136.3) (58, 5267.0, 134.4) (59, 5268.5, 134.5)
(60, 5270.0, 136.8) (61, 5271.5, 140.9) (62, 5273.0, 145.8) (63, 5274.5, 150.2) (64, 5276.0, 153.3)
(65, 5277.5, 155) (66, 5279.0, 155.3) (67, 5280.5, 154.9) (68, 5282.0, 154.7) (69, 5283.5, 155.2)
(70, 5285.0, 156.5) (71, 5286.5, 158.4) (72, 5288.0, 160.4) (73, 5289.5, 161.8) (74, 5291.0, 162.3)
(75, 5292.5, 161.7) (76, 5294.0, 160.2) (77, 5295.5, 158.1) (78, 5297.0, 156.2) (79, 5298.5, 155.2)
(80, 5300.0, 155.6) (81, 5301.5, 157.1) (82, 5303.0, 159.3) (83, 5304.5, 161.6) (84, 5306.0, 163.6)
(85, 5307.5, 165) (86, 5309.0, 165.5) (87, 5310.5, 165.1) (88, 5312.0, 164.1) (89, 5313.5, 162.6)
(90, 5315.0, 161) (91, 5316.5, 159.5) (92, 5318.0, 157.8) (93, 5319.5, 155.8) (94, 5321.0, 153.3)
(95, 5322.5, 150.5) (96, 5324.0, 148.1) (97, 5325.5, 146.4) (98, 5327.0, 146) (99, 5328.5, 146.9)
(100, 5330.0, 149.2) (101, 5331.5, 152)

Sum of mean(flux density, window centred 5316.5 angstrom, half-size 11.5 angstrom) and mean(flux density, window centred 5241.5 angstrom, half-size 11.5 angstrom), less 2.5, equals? 312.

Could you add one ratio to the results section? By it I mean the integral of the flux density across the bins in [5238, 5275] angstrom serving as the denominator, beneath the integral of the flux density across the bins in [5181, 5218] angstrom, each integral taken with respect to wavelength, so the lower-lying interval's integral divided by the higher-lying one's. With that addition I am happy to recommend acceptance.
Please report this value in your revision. 0.93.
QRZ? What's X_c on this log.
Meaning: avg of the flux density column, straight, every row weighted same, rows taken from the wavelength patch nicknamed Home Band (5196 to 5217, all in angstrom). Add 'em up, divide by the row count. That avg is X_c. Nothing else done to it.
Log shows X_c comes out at 146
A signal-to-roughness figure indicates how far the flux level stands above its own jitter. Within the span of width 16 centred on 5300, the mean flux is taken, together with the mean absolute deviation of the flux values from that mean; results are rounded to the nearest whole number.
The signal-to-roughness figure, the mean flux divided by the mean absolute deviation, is 58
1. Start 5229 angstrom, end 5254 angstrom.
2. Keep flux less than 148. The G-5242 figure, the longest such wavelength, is 5229.5 angstrom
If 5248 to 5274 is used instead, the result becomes 5273.0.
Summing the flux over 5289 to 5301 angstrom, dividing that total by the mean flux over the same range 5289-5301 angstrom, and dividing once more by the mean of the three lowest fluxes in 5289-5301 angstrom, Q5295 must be 0.051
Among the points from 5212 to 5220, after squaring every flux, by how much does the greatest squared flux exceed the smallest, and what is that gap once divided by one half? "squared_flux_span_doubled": 2015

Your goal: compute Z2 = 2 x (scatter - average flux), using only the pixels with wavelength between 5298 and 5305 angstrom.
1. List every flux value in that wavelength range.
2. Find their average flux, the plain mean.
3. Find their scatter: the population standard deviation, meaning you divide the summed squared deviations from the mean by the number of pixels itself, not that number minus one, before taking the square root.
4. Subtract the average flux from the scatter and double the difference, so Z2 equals -311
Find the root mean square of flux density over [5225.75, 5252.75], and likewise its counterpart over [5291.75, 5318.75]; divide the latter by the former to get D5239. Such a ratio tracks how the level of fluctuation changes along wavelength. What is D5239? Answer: 1.034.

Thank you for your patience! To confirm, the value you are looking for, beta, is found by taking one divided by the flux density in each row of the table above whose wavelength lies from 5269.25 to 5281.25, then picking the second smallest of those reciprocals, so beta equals 0.0065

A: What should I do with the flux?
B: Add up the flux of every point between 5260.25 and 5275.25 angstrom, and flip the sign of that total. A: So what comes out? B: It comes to -1409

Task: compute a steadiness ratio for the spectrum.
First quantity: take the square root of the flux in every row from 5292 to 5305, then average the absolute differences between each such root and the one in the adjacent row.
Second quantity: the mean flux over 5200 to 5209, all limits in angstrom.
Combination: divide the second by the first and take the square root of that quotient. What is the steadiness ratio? 47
